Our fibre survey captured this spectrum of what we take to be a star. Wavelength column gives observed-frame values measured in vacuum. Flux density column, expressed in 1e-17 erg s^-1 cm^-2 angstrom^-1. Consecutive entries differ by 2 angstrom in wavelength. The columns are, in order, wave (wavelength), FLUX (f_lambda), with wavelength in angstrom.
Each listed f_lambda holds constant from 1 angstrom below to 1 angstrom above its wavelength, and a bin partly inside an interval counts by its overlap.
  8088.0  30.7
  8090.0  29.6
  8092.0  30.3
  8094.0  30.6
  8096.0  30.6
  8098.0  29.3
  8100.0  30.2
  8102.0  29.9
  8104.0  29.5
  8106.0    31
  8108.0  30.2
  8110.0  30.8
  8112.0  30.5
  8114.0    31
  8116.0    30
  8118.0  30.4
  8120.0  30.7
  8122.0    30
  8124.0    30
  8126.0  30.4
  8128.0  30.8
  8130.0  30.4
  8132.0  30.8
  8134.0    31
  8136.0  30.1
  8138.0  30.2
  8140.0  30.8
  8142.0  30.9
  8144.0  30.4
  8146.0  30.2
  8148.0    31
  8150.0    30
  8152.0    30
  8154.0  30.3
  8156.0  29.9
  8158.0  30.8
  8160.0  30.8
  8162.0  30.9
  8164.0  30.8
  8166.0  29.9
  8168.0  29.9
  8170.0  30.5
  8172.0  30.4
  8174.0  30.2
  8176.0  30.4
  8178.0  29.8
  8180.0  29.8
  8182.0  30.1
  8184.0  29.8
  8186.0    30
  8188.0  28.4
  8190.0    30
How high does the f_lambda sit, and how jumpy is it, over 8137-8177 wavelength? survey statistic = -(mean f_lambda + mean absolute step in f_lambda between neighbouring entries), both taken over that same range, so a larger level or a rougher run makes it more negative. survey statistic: -30.8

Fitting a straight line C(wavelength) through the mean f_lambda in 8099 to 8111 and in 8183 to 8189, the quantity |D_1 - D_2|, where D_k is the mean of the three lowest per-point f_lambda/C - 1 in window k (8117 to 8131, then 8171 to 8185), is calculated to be 0.010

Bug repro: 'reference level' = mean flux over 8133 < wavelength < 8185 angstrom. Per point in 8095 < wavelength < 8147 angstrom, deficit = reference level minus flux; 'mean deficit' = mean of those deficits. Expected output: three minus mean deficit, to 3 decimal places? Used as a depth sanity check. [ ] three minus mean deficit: 3.046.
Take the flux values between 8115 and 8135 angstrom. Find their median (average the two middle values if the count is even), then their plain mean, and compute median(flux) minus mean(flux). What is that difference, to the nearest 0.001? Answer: -0.050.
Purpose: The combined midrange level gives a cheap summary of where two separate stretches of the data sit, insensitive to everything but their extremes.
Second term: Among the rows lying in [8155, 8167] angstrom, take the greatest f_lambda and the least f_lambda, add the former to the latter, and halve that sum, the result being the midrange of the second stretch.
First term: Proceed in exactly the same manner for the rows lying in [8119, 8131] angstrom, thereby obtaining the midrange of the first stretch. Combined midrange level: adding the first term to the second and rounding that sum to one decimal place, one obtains 60.8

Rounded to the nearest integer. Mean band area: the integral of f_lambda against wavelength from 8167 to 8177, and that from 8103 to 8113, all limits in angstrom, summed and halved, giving 303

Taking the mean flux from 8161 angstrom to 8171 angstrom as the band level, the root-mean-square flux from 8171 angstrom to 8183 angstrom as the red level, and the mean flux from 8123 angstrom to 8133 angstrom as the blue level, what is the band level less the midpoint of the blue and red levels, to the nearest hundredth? 0.10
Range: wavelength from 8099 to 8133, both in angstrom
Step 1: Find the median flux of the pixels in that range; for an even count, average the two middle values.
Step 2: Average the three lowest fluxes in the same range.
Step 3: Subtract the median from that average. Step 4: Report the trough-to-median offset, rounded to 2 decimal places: -0.60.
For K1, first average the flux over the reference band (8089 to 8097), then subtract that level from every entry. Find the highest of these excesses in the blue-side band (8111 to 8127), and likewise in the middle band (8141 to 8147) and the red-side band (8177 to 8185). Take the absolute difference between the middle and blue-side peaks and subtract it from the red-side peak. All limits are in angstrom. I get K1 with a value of -0.3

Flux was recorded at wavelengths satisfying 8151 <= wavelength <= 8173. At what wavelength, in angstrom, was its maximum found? 8162.0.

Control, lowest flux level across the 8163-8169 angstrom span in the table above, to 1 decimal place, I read 29.9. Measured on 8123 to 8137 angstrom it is 30.0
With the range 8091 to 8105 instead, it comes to 29.3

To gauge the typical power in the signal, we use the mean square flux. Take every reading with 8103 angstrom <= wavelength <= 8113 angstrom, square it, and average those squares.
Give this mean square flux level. 924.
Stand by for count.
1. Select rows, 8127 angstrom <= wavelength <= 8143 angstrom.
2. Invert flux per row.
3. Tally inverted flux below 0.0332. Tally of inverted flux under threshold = 7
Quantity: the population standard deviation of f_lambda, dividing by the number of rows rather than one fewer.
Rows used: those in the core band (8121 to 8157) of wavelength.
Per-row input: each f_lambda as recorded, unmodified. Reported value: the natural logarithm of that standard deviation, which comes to -1.0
